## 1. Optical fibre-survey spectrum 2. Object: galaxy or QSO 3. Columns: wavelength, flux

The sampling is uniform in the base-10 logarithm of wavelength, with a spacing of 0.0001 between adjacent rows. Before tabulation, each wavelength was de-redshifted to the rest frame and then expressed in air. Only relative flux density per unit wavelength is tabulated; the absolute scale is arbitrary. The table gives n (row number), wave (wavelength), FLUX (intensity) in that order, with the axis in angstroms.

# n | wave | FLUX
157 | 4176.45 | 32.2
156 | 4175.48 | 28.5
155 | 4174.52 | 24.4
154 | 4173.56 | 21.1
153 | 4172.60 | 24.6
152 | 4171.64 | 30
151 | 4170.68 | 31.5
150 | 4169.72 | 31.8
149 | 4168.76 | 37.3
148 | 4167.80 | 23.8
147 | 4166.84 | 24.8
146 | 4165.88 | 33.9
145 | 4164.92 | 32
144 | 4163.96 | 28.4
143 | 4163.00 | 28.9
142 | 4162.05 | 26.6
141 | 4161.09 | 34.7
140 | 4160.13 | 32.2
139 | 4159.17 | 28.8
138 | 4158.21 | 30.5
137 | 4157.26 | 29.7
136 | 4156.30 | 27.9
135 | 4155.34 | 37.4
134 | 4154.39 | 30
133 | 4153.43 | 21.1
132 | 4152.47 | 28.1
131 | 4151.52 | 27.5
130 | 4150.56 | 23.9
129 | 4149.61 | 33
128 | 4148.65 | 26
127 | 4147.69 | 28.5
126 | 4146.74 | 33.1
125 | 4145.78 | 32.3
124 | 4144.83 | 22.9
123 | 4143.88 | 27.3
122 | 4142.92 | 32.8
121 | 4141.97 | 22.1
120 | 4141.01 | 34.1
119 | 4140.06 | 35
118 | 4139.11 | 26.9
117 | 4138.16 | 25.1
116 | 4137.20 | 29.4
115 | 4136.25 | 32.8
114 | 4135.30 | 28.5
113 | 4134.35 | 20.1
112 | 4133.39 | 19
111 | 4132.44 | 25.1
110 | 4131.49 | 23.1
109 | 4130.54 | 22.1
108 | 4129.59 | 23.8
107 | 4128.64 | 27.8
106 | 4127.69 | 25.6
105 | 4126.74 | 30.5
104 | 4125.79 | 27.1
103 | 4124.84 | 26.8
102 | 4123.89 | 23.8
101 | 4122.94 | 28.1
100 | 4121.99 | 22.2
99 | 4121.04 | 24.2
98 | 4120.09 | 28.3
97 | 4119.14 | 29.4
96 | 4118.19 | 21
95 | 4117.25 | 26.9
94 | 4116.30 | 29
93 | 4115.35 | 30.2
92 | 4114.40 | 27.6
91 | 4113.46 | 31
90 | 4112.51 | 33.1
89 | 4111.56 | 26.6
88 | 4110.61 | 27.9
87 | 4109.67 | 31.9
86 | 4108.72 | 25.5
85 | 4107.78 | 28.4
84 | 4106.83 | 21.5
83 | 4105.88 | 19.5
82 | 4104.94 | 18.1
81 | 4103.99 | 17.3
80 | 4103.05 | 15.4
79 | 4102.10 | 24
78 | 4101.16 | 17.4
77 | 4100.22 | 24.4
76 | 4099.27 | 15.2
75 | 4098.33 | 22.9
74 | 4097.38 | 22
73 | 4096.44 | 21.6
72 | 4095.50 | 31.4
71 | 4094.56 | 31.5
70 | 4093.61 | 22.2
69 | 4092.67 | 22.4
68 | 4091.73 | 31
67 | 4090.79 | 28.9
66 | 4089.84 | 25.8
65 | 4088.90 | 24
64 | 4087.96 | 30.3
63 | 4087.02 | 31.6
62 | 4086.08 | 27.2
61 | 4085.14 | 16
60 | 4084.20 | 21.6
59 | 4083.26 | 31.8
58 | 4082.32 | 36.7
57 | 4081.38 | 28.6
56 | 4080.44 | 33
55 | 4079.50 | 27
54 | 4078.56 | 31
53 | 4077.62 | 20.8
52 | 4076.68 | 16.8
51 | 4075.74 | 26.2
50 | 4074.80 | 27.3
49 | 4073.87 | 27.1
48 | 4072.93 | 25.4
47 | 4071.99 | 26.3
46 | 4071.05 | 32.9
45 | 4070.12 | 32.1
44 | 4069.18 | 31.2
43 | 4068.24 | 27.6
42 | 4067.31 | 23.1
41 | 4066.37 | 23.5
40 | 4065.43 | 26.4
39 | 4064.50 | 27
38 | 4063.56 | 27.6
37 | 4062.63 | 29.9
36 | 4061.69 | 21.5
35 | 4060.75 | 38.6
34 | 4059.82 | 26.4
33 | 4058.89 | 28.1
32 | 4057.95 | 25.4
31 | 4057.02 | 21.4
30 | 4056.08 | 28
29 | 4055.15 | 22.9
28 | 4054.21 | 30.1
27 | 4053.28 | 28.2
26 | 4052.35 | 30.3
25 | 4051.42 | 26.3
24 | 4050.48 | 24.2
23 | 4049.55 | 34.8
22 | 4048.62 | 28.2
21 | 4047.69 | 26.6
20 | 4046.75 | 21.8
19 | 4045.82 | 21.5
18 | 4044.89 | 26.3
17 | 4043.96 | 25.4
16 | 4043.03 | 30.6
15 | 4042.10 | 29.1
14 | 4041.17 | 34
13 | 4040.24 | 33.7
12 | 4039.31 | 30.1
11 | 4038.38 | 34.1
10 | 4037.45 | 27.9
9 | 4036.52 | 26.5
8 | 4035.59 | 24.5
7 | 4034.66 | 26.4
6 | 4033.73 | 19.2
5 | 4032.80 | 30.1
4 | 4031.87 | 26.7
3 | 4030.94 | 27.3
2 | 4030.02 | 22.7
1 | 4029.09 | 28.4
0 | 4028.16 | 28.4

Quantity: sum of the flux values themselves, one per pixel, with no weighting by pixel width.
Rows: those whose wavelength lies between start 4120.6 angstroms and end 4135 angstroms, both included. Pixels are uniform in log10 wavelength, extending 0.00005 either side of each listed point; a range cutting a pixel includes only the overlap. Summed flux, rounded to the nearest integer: 369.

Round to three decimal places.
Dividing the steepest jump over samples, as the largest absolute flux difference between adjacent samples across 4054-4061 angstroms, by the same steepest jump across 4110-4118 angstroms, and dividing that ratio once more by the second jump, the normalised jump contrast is 0.289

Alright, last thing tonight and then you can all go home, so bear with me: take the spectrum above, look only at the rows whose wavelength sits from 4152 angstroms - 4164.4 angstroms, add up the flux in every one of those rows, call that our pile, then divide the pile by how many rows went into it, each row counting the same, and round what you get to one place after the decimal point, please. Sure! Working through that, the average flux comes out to 29.6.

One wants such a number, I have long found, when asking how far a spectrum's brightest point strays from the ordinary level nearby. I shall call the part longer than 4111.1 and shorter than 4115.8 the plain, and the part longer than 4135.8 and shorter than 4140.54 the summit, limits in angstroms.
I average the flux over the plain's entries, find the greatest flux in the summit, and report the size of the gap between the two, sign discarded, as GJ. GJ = 5.3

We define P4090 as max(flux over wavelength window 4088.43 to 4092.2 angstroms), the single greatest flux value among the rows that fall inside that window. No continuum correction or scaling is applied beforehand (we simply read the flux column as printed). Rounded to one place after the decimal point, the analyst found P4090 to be 31.0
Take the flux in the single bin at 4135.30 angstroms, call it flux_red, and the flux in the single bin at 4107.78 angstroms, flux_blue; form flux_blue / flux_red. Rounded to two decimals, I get 1.00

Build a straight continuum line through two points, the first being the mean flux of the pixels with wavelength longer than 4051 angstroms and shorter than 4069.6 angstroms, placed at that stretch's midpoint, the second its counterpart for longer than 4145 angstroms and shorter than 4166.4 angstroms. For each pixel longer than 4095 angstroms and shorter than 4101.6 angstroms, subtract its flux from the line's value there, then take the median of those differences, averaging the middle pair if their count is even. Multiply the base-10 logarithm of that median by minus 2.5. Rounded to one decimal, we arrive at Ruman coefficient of -2.0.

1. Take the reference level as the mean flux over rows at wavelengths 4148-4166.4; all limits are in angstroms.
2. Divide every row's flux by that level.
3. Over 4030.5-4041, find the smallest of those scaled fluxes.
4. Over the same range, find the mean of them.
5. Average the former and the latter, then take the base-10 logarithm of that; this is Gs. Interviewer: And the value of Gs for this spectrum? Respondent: -0.10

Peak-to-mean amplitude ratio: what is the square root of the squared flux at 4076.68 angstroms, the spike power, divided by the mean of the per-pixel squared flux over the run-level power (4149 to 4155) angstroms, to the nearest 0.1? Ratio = 0.6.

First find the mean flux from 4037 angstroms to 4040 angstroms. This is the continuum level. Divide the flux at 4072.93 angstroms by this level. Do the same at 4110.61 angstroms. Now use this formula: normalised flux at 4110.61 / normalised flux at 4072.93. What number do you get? 1.10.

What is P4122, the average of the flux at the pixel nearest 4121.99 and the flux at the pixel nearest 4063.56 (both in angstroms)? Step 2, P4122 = 25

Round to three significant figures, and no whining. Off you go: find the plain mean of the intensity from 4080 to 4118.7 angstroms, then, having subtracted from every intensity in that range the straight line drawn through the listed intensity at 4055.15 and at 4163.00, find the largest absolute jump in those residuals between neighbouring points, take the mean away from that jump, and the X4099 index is -14.5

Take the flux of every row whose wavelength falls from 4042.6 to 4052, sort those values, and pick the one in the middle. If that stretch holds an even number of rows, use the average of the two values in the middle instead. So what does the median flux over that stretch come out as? 26.3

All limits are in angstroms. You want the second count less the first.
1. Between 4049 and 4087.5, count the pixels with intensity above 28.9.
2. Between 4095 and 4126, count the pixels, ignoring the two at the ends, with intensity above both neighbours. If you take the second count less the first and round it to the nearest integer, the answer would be -4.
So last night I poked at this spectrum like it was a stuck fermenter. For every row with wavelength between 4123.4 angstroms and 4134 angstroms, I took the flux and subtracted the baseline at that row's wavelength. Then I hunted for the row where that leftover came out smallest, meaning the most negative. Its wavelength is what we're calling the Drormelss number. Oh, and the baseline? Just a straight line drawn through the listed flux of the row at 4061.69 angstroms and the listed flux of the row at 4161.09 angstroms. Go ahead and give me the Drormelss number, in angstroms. 4133.39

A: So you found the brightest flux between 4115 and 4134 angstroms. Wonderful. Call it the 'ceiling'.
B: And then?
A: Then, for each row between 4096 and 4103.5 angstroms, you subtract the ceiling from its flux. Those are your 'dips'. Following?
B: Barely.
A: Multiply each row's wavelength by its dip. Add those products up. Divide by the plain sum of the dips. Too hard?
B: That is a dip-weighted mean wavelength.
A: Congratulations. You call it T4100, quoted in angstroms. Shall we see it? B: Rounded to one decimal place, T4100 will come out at 4100.0 angstroms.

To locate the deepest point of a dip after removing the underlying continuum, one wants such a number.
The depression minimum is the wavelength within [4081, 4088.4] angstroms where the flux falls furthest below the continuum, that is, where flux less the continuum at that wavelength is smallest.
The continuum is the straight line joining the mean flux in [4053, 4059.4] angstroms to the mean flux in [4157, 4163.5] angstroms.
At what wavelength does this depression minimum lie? 4085.14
